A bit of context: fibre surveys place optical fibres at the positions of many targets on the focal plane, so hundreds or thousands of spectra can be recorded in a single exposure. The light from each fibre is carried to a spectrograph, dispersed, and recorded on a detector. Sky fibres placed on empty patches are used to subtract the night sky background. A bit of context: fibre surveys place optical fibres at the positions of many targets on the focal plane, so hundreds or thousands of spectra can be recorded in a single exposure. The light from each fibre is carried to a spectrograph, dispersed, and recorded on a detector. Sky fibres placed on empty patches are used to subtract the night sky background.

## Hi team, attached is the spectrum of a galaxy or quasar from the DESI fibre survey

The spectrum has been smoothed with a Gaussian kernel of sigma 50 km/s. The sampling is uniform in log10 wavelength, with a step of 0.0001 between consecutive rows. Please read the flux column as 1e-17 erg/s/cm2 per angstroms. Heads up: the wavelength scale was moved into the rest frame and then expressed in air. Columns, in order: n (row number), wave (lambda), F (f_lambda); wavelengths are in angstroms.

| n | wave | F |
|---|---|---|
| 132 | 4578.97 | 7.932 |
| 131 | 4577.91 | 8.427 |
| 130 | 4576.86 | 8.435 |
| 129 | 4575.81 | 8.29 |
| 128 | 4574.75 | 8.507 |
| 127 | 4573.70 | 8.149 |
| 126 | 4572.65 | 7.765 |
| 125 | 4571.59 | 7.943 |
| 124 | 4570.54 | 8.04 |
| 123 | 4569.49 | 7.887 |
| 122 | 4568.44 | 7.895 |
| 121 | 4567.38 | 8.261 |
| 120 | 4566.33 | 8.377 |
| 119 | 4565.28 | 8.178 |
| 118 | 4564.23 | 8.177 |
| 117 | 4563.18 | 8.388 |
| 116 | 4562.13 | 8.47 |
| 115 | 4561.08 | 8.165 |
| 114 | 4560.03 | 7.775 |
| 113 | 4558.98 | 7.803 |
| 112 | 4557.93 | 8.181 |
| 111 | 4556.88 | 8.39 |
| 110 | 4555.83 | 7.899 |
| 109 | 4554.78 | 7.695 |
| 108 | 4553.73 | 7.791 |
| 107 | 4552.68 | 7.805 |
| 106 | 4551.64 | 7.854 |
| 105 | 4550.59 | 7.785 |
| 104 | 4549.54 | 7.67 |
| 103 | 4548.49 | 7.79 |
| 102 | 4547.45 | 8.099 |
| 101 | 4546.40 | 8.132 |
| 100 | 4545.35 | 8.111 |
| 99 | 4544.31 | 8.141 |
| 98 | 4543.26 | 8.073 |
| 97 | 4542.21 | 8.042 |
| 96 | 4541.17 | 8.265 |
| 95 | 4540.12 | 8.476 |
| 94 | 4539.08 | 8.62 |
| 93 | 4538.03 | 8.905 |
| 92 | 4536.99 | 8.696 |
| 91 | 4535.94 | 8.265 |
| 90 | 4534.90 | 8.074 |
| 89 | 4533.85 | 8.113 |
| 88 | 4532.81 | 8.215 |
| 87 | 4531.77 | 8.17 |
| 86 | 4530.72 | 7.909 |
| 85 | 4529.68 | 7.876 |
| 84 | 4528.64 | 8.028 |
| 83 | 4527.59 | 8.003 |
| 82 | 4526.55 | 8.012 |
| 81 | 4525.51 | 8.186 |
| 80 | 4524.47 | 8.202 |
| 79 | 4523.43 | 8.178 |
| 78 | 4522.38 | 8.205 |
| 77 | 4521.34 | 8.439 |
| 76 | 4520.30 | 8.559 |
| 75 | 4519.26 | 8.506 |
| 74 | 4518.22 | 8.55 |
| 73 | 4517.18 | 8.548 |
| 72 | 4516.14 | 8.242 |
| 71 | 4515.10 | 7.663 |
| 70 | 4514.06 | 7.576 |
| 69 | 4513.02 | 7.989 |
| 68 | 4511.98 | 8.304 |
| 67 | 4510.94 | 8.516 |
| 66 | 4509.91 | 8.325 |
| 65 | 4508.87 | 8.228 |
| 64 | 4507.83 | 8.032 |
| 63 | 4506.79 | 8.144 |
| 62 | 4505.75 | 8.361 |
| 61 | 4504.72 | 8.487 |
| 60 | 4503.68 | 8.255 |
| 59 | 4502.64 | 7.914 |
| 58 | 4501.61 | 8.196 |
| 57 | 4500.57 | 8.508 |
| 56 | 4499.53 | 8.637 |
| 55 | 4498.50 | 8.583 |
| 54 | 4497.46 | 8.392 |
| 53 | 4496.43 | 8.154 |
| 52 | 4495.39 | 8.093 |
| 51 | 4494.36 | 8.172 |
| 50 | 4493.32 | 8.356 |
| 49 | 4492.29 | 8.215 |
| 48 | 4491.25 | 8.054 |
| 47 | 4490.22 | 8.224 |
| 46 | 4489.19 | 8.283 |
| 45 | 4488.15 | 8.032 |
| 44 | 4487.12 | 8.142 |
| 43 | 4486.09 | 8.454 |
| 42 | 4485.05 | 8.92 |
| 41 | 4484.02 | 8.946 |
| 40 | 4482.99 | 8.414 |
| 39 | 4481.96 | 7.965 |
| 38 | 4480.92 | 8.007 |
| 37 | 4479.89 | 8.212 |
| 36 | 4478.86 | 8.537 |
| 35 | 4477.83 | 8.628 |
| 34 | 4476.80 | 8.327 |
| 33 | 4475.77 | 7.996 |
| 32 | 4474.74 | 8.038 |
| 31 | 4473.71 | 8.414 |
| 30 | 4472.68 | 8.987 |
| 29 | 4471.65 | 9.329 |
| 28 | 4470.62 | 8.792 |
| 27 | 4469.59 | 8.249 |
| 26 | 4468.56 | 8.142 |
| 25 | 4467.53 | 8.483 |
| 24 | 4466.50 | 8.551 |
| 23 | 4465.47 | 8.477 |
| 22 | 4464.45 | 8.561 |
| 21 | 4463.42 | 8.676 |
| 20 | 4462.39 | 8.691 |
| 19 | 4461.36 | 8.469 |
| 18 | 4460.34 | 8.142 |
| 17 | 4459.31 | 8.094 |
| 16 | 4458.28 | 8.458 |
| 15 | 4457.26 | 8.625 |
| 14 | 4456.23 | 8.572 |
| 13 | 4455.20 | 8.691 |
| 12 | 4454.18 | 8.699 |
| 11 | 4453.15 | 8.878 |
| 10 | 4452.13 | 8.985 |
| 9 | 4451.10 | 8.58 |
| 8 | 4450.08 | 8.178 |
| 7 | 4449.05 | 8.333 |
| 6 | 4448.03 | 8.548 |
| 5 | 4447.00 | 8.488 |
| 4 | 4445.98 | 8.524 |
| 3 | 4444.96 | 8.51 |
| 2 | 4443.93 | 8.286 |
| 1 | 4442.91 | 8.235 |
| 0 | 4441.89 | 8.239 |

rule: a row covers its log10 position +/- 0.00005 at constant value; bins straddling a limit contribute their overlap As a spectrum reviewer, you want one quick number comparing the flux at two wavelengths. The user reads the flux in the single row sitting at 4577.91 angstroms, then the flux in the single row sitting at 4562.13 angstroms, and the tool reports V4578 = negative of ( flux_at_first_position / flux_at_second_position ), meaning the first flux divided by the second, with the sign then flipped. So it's -0.99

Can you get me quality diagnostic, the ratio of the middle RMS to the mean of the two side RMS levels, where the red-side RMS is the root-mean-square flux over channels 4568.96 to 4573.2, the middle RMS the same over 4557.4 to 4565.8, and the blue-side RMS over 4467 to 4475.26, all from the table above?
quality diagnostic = 0.99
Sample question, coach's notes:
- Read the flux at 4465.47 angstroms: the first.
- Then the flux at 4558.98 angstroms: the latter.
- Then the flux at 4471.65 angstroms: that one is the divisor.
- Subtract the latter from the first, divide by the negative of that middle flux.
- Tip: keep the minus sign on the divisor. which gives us -0.072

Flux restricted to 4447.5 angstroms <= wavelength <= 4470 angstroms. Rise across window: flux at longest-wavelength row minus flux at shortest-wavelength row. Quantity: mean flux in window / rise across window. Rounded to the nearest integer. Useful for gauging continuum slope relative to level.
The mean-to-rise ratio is -28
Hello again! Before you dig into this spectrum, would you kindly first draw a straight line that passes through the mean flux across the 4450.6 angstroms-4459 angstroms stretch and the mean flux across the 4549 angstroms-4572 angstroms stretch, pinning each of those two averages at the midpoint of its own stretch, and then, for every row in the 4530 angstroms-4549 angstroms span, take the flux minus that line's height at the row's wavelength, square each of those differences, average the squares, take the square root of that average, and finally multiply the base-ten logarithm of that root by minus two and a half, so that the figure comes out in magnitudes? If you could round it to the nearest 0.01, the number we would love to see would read 1.39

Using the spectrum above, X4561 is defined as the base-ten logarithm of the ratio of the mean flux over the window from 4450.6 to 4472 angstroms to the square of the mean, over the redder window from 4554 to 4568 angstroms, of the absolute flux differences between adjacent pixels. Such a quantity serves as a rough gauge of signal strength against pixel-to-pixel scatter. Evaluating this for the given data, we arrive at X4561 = 2.26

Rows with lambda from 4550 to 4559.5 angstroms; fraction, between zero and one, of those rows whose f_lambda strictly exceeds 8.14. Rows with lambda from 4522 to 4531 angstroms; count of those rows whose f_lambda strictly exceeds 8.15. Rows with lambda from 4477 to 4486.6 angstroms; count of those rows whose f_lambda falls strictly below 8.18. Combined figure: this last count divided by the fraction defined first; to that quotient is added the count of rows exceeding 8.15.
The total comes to 13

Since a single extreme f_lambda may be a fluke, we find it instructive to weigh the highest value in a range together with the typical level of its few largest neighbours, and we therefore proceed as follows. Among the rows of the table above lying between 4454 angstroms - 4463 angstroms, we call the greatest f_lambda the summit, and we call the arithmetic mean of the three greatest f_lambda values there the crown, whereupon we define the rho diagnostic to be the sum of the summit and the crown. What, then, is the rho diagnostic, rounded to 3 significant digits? 17.4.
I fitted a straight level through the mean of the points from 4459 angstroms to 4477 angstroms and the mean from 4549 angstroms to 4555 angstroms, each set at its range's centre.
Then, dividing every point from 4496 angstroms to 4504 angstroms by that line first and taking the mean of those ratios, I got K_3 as 1.016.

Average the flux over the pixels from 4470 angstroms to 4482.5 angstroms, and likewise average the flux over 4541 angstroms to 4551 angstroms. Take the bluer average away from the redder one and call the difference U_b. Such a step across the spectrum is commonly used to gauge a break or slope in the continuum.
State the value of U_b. -0.43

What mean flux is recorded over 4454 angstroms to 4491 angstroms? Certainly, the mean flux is 8.45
